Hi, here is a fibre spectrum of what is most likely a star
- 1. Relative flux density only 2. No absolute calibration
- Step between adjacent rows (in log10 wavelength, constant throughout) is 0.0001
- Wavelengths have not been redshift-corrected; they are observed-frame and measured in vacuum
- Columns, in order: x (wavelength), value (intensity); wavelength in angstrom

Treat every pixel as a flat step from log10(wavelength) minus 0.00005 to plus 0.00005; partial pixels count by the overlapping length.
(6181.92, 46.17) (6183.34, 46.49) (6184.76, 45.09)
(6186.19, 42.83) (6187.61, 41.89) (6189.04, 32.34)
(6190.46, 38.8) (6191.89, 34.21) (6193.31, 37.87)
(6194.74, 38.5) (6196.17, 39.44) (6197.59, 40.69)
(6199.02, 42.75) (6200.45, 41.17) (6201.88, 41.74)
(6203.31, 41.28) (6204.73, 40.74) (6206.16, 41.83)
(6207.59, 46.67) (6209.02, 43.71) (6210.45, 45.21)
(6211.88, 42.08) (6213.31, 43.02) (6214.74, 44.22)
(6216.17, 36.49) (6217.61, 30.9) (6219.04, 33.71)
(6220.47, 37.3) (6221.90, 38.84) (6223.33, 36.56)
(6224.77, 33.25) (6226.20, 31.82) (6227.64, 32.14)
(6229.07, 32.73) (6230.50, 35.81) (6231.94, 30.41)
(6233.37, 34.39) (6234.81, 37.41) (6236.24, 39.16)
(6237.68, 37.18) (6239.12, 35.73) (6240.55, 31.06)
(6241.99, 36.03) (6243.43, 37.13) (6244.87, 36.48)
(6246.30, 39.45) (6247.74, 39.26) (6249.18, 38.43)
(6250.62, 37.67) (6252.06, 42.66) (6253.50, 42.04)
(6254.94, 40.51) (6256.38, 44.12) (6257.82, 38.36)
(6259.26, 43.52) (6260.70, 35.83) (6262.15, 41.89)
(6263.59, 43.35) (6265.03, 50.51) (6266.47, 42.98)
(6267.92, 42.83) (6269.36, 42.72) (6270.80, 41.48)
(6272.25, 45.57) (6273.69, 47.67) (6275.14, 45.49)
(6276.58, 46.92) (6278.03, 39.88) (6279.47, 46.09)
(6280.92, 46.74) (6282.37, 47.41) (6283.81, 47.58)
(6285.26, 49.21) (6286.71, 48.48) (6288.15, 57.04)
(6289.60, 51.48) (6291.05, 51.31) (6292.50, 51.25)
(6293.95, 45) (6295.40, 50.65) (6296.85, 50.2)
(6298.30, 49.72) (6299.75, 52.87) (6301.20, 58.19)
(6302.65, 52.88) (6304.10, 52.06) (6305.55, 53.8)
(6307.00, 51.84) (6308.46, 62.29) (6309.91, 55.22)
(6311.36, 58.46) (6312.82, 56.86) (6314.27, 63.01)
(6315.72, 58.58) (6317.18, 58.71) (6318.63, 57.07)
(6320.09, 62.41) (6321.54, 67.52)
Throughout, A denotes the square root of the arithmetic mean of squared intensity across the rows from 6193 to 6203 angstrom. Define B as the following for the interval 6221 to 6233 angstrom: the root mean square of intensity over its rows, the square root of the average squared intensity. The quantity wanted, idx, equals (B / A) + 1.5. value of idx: 2.3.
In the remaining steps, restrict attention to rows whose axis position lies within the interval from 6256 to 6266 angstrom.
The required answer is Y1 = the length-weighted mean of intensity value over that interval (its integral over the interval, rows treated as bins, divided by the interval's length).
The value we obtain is 42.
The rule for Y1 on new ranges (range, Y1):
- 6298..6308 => 53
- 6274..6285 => 46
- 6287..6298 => 51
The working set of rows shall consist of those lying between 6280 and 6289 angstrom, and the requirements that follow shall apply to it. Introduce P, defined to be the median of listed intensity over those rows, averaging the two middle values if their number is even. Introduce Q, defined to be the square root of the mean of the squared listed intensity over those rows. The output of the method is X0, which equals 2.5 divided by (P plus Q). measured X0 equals 0.026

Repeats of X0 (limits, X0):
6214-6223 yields 0.034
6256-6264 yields 0.030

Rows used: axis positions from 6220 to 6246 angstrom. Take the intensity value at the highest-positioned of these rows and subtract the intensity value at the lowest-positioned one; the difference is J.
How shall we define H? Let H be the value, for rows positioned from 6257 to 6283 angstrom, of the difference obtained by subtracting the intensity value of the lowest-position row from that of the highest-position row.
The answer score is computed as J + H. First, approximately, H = 9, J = -1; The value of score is 8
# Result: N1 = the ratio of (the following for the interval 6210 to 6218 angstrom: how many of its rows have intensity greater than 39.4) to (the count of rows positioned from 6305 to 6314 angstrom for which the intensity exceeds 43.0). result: 0.7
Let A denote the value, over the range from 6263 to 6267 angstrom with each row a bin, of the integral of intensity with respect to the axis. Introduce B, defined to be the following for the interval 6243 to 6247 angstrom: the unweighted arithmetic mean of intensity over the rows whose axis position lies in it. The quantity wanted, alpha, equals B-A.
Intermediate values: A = 183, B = 38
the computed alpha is -146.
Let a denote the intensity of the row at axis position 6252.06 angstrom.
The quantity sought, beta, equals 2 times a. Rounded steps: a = 42.66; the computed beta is 85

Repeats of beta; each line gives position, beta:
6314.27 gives 126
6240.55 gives 62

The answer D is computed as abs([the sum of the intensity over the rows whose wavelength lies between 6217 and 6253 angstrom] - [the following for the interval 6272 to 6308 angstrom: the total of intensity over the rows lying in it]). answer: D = 344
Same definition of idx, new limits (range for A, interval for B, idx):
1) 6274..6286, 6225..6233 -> 2.2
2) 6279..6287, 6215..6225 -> 2.2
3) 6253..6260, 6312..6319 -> 2.9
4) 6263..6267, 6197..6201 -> 2.4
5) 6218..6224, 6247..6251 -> 2.5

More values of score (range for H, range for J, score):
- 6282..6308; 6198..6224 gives -2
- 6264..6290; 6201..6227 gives -9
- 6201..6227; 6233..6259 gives -6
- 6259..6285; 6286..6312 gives 14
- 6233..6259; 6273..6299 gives 6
